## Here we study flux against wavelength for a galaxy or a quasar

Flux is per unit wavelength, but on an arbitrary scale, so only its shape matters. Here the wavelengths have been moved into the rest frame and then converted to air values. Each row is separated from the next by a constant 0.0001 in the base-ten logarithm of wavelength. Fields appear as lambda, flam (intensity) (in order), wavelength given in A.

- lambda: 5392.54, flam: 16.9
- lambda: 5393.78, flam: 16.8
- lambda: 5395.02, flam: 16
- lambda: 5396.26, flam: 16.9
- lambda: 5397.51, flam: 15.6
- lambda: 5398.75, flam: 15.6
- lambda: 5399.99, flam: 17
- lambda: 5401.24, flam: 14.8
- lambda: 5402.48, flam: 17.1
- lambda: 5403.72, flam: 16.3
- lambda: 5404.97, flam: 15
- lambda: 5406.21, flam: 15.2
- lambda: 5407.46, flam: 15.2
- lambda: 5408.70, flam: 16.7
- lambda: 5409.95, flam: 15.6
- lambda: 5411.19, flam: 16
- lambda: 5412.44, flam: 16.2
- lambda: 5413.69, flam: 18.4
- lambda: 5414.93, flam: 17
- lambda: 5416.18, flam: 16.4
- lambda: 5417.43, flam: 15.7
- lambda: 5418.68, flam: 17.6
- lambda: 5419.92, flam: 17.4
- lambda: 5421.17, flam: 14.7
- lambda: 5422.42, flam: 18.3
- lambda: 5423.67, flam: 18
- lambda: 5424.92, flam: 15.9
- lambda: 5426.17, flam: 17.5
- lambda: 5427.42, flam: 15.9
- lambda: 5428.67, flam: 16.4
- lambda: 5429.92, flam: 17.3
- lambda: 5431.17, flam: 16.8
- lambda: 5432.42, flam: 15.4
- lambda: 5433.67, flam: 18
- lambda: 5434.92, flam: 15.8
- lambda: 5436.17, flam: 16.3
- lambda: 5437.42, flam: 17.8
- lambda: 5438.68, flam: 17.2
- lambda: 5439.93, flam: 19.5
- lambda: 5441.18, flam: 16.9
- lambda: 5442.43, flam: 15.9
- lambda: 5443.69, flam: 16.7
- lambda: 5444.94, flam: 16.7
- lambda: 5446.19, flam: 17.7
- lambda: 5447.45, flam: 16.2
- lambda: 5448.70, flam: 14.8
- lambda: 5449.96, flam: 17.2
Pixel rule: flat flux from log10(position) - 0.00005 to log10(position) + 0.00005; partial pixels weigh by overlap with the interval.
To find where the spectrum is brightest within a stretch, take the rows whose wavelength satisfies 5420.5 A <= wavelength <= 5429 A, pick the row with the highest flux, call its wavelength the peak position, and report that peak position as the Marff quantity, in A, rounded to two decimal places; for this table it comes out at 5422.42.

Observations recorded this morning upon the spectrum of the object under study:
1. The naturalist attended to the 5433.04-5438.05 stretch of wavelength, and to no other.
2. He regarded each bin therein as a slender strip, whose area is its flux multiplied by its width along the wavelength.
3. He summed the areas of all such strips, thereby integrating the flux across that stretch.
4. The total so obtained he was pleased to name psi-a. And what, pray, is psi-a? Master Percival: 85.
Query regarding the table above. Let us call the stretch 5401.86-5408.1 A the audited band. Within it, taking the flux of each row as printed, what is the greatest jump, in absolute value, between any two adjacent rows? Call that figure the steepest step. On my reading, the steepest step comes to 1.3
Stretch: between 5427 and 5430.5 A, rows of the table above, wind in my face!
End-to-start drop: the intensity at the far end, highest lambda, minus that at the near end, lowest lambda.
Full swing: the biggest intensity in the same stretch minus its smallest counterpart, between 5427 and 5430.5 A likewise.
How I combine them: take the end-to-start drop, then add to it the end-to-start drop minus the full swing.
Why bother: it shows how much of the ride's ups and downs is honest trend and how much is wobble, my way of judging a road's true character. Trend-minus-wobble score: 1.4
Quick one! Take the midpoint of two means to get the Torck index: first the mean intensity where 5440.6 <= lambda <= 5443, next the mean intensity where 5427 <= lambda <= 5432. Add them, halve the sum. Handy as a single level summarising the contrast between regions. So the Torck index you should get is 16.5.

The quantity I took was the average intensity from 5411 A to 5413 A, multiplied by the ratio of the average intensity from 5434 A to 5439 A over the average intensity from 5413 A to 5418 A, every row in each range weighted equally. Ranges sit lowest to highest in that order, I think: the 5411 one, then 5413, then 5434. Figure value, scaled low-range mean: 16.0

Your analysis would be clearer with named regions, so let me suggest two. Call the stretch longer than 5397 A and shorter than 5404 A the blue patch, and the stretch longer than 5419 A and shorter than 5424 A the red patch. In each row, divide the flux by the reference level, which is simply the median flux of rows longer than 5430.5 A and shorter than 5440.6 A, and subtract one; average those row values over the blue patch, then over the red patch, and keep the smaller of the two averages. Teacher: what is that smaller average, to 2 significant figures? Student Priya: -0.055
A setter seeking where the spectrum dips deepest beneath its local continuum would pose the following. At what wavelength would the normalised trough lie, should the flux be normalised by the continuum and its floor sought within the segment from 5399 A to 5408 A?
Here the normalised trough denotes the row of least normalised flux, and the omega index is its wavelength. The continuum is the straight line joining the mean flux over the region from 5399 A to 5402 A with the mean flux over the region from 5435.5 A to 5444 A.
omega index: 5401.24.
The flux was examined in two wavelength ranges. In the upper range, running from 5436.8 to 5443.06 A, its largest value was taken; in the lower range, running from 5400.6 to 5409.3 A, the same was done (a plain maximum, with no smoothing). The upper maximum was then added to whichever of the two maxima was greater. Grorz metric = 39.0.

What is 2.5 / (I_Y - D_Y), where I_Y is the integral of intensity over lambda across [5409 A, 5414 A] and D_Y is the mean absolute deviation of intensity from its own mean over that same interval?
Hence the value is 0.031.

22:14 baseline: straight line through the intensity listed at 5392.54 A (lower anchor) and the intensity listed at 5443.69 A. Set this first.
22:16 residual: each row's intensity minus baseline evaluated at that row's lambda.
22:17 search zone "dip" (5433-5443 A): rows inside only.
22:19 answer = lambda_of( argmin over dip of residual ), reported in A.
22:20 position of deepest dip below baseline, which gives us 5434.92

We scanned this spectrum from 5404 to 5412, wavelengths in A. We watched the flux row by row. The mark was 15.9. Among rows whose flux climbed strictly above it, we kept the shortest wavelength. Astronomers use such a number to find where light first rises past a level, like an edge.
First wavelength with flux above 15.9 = 5408.70 A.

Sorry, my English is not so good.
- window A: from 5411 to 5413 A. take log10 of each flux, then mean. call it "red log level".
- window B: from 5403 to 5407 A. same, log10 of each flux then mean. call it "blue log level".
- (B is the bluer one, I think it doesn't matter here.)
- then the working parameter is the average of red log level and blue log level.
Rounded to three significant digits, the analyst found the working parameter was 1.20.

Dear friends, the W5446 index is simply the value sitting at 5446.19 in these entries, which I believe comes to 17.7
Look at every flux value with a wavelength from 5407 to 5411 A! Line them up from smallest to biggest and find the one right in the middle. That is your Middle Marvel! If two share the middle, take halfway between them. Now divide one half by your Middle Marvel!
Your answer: 0.0321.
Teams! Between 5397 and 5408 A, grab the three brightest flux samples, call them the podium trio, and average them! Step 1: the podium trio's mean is 16.8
